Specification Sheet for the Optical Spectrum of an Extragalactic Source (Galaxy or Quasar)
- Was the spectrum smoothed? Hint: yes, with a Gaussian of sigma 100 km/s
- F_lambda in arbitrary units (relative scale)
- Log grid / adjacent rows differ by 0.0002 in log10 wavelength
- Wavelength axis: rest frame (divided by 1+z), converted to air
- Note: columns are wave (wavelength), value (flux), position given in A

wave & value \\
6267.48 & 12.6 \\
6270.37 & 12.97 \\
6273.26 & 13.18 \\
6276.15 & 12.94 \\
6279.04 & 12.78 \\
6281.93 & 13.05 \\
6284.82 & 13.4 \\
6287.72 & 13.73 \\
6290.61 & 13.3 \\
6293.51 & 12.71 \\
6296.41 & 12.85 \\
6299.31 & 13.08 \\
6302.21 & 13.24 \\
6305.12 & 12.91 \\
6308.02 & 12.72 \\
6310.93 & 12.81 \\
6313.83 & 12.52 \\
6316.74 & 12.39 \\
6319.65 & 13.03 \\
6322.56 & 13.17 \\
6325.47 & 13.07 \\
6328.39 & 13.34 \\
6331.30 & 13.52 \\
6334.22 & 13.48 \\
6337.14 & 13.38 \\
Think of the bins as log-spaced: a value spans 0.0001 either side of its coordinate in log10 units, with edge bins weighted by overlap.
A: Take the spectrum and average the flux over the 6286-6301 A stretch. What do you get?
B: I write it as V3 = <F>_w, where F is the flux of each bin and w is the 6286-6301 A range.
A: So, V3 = 13.1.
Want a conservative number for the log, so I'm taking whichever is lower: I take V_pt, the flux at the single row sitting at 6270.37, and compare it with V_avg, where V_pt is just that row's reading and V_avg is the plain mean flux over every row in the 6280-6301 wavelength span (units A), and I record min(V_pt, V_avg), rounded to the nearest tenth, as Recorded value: 13.0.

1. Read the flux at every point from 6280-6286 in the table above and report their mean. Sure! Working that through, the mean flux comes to 13.2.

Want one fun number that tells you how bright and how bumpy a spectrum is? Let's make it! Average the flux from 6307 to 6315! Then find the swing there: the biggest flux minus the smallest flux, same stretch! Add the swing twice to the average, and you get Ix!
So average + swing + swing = 13.3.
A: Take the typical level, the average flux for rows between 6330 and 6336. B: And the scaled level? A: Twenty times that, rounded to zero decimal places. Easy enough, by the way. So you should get 270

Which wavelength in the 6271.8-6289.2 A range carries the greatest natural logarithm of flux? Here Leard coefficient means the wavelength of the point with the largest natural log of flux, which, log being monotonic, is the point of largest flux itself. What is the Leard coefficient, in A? 6287.72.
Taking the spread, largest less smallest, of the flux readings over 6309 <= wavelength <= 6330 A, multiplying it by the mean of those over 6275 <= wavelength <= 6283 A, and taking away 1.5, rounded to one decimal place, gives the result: 10.8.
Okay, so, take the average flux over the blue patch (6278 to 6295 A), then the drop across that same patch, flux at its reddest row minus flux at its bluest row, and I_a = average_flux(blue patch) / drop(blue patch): -188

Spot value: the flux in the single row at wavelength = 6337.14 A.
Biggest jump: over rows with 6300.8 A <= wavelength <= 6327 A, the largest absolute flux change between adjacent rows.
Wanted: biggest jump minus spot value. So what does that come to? -12.7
